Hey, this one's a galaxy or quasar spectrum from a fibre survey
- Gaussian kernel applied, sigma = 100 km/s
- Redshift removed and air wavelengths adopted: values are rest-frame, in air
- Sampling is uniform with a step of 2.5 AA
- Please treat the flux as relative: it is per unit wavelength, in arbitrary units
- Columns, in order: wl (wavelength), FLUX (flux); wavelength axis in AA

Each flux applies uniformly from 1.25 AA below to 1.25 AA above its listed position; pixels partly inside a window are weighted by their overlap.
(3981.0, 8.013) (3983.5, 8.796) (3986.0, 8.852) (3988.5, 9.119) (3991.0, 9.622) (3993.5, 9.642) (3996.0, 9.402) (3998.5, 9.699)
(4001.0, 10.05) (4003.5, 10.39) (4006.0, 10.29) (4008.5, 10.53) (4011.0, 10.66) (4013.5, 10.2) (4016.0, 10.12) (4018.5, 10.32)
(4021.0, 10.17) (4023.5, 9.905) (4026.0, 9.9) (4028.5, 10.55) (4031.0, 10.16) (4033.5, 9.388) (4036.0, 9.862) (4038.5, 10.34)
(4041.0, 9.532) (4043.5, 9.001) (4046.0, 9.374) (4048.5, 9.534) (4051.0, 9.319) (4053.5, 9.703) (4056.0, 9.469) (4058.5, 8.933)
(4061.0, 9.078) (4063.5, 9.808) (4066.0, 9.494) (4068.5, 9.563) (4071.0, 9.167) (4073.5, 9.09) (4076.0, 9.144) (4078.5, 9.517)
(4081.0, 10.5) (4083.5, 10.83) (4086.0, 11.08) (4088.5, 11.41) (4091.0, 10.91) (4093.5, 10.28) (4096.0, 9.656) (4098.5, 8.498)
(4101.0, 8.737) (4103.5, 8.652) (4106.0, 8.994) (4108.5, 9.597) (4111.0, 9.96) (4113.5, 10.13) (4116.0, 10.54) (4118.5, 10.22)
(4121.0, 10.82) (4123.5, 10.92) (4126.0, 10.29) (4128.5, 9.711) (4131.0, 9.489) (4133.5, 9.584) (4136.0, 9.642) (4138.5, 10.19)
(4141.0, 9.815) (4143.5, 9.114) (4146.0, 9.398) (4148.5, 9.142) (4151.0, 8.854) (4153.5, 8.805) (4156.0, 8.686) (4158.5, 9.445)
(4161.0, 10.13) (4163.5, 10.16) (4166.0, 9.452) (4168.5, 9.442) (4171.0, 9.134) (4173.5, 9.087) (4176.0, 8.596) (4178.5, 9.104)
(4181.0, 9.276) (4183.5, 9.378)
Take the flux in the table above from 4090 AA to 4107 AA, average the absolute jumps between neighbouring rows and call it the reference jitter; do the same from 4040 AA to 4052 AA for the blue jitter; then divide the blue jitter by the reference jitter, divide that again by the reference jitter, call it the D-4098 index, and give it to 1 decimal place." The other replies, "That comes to 1.2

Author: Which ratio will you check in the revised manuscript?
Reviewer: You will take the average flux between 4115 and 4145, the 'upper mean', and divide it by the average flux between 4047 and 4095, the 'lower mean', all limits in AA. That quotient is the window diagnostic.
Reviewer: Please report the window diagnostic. 1.02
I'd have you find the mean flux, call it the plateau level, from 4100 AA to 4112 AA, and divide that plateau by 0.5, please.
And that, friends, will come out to 18.4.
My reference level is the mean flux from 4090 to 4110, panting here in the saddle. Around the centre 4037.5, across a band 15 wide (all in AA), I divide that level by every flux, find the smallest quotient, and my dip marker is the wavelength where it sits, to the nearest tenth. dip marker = 4038.5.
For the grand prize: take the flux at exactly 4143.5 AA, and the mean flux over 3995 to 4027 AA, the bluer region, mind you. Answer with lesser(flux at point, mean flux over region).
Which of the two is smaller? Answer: 9.1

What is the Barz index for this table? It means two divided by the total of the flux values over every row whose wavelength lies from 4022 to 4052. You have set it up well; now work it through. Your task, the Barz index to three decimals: 0.017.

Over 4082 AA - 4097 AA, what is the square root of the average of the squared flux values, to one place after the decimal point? 10.7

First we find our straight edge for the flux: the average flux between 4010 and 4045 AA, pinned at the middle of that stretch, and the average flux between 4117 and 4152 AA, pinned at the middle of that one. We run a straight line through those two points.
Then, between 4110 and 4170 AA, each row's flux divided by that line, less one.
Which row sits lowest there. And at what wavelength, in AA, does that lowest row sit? 4156.0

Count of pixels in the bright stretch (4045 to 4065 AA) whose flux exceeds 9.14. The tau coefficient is 6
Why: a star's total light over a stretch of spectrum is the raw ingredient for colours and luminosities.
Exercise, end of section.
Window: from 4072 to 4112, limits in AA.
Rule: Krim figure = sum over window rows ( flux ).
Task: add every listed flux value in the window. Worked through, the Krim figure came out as 157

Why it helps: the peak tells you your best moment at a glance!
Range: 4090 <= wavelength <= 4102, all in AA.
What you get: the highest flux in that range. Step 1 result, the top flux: 10.91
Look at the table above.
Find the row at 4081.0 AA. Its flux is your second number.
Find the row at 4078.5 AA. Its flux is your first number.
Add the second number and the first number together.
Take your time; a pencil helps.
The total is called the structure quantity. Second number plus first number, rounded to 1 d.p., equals 20.0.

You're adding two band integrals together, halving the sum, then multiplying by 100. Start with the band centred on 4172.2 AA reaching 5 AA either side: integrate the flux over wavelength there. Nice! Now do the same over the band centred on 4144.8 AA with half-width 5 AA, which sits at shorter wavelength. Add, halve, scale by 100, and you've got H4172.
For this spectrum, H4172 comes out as 9216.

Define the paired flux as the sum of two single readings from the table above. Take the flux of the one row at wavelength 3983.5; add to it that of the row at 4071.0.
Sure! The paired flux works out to 18.0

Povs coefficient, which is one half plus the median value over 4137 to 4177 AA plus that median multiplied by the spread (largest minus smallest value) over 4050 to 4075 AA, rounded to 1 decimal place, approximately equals 17.9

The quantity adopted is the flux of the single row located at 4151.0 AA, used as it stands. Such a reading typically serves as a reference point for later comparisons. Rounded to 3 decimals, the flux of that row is 8.854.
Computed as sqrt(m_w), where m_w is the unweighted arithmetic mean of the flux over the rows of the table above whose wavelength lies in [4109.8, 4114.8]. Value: 3.17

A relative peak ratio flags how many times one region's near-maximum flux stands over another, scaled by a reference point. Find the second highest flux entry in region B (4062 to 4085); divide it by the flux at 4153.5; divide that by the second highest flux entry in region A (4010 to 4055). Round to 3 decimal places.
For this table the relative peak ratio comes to 0.113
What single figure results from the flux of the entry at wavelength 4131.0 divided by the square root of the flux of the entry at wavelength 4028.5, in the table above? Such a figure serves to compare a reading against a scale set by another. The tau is 2.9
